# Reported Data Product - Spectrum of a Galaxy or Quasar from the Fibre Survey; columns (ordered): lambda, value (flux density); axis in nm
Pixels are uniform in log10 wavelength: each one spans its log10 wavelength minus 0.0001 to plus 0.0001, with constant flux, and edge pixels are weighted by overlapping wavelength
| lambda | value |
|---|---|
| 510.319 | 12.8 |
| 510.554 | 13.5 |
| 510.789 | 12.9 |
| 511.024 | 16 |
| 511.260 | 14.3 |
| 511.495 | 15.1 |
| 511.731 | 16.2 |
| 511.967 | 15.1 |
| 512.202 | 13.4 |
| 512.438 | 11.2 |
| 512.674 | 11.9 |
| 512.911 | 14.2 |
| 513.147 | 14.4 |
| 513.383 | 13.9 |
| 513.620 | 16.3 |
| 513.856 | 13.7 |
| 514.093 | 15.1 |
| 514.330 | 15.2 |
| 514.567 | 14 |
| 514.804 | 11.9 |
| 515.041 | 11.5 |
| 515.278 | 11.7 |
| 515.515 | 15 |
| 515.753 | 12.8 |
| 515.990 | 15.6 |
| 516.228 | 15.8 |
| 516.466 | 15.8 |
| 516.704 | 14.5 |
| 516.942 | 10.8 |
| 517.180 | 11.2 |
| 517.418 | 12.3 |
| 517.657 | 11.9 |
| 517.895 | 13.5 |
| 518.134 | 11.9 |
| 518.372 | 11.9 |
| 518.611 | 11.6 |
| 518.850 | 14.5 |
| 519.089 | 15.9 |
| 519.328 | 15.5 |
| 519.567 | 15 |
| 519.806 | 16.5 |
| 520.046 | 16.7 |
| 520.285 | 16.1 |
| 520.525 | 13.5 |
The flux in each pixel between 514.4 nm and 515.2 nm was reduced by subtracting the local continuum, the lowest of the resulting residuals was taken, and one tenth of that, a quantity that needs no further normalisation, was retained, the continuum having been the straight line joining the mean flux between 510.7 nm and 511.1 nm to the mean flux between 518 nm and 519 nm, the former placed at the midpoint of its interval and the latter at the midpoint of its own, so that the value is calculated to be -0.19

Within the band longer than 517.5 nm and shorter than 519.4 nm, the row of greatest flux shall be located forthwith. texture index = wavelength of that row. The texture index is 519.089 nm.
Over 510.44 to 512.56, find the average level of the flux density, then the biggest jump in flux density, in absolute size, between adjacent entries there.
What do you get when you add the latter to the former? 17.3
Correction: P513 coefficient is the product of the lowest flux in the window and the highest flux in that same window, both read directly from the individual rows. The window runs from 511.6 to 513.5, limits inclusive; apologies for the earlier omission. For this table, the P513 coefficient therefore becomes 181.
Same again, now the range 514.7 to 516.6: 182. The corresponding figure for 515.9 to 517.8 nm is 171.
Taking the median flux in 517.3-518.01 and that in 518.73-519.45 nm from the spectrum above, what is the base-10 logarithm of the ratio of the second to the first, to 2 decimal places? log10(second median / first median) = 0.10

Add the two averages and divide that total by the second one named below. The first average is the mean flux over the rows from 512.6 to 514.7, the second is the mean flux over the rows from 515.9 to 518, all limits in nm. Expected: 2.06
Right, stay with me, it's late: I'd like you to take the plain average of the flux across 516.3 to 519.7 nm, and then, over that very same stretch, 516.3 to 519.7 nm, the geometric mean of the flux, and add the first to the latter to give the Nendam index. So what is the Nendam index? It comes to 26.5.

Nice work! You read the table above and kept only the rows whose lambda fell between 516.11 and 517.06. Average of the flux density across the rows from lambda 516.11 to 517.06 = 14.2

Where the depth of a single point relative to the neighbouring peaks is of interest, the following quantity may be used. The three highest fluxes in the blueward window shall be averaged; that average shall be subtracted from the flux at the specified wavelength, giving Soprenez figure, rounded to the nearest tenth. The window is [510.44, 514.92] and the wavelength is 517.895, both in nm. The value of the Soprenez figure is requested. -2.7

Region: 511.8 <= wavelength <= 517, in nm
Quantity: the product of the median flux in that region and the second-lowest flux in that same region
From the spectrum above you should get 158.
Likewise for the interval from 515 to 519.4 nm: 143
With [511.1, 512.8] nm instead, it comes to 170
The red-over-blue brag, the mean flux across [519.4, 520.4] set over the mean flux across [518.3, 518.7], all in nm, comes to 1.37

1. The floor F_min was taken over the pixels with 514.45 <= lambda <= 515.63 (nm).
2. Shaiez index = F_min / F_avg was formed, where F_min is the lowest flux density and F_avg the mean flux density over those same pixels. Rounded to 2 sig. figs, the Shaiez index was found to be 0.90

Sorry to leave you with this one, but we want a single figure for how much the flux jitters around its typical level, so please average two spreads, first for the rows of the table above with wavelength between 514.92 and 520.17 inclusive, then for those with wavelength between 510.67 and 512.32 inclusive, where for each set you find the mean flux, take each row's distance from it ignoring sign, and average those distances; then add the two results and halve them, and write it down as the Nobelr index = 1.41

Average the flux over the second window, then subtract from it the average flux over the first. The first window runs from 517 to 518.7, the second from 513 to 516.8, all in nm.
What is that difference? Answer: 2.2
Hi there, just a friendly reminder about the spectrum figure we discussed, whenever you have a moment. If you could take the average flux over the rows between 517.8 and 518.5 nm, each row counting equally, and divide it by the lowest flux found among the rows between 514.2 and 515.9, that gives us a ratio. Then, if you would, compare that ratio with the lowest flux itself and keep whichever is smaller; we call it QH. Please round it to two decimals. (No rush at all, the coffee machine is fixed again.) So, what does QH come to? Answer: 1.08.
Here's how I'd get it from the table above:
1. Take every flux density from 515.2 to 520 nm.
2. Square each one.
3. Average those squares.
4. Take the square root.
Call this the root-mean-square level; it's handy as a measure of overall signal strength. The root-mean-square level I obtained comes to 13.8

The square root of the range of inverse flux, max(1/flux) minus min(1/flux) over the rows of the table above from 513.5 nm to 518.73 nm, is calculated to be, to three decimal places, 0.177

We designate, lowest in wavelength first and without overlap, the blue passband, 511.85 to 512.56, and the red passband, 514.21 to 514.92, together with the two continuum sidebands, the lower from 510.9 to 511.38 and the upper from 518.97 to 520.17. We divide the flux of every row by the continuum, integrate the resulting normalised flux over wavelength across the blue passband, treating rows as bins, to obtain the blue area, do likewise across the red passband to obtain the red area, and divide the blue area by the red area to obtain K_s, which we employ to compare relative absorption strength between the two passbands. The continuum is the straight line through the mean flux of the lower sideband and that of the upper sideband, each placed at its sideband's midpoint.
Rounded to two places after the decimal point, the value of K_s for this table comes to 0.98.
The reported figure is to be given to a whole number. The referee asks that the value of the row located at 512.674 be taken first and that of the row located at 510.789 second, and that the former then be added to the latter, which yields 25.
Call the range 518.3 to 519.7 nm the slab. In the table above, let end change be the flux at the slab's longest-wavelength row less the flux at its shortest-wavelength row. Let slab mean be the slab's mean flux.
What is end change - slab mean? -11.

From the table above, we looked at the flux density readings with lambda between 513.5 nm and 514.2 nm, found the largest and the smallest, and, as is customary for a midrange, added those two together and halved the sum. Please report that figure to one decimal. 15.0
